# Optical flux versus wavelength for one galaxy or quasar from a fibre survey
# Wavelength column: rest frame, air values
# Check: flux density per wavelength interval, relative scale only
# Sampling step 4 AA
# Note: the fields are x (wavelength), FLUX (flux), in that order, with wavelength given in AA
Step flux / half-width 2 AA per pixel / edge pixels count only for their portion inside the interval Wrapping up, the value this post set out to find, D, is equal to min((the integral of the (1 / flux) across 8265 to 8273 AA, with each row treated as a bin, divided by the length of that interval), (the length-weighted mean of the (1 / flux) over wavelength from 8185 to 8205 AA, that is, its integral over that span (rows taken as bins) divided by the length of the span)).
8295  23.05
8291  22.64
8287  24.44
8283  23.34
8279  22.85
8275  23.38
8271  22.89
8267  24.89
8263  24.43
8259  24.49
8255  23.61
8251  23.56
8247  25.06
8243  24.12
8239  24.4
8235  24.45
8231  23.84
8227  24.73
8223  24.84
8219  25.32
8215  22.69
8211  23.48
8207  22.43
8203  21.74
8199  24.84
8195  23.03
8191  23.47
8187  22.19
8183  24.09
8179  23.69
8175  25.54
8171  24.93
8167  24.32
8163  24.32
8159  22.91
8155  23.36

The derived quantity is 0.0419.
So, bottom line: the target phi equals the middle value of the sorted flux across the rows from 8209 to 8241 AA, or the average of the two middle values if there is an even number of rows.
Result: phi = 24.4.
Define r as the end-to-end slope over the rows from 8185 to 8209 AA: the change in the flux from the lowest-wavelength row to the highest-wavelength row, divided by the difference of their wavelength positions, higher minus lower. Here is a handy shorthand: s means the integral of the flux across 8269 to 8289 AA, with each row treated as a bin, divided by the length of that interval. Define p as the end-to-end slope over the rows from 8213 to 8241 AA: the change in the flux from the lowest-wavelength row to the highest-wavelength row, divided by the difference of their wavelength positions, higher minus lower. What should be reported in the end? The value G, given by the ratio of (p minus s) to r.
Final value -1942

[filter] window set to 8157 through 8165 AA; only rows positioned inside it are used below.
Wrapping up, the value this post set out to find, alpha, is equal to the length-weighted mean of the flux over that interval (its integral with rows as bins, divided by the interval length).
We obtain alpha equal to 23.6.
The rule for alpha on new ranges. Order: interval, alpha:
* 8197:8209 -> 23.0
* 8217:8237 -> 24.6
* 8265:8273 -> 23.9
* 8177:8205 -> 23.3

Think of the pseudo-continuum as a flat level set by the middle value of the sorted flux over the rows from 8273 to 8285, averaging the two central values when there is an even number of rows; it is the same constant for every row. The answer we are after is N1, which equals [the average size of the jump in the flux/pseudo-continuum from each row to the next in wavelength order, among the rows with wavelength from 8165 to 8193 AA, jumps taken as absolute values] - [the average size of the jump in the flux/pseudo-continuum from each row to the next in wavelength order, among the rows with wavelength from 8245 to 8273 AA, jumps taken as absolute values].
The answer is 0.012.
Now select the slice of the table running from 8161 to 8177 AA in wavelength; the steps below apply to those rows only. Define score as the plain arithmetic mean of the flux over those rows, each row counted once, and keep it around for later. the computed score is 24.8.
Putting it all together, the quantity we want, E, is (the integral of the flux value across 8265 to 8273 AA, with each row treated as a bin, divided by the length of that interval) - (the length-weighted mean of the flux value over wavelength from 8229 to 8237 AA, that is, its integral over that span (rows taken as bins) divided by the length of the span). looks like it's -0.3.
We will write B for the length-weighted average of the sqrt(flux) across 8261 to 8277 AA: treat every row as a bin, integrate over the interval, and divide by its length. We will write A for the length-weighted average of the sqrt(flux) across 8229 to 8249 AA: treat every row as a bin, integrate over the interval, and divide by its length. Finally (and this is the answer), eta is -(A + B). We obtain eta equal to -9.82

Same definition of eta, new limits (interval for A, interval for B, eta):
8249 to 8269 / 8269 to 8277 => -9.73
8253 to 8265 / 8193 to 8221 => -9.75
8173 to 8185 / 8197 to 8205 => -9.77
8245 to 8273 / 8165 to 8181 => -9.87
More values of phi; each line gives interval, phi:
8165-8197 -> 23.9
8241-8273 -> 24.3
